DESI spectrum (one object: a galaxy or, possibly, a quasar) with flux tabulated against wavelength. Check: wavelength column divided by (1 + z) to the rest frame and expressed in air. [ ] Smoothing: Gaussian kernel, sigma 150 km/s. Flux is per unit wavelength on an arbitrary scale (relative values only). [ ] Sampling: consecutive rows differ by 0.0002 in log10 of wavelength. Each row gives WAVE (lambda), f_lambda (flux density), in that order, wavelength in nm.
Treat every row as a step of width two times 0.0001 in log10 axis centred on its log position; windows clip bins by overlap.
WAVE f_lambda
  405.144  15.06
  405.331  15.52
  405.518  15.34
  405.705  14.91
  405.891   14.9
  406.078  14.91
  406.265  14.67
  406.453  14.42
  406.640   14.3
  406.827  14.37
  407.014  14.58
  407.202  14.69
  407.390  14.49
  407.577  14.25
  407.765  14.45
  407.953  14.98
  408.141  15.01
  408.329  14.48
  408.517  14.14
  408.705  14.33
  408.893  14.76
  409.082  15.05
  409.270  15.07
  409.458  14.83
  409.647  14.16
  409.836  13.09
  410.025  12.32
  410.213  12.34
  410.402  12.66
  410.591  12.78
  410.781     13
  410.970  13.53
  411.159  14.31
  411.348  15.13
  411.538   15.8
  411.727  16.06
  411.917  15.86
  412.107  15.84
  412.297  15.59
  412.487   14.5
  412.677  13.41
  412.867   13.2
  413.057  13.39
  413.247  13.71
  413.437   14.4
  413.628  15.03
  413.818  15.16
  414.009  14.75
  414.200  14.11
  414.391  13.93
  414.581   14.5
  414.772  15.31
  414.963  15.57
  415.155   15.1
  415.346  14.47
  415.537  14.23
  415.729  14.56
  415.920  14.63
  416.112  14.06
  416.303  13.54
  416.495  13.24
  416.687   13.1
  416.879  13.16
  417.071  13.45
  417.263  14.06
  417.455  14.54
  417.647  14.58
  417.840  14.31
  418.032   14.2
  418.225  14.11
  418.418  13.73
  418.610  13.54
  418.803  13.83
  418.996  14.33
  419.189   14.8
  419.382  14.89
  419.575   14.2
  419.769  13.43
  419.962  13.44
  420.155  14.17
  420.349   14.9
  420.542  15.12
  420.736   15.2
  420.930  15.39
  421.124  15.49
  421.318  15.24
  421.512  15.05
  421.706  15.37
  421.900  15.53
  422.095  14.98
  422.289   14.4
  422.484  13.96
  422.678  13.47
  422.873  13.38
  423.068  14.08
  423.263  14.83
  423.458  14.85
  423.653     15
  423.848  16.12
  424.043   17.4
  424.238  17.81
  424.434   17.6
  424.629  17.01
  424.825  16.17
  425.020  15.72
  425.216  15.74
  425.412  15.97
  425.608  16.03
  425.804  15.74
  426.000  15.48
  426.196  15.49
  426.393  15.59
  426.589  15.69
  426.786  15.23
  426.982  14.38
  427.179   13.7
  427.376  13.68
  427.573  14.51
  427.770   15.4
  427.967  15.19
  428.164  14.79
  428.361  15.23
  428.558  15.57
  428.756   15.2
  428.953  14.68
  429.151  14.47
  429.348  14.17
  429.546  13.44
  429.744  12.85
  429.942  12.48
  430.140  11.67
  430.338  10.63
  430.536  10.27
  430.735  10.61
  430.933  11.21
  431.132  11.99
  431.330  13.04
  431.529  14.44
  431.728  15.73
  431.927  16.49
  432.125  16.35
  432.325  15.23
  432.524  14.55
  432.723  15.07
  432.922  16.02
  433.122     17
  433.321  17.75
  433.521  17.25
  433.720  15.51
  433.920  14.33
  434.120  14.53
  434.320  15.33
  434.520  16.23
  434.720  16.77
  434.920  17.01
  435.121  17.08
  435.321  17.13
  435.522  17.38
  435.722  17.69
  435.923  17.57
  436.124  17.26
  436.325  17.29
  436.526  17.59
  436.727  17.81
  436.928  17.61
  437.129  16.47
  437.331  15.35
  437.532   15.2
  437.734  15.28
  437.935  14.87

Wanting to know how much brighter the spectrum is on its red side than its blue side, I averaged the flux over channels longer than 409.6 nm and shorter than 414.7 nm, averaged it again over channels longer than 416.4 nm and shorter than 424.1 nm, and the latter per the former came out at 1.02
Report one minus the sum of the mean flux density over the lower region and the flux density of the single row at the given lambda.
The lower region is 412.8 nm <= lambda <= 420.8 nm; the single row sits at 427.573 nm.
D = -27.7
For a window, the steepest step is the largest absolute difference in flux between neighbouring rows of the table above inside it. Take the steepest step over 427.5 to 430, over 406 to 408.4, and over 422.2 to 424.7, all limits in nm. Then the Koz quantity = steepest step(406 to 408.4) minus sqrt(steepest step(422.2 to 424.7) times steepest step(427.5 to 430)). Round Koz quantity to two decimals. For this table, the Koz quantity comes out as -0.54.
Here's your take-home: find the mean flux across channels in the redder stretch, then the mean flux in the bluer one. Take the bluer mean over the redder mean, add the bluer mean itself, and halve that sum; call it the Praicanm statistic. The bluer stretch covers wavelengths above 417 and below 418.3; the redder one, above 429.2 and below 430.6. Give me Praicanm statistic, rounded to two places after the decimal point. 7.67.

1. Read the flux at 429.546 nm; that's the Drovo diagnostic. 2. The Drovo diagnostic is 13.44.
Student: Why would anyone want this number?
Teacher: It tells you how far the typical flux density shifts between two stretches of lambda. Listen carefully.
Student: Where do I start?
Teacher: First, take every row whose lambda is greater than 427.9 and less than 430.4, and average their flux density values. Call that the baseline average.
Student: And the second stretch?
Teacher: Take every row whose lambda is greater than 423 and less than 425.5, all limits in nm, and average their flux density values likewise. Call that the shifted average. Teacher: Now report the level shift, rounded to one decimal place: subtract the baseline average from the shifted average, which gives 2.1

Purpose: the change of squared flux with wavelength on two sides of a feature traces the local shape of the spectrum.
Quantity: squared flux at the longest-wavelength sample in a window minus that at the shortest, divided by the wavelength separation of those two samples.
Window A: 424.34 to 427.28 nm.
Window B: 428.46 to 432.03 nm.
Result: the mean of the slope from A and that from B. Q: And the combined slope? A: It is -18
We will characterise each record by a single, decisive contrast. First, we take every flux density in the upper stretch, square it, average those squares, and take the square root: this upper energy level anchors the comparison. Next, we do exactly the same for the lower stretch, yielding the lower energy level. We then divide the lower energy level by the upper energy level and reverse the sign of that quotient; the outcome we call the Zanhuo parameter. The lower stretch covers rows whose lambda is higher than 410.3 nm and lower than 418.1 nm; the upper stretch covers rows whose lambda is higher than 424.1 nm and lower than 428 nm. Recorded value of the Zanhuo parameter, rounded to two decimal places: -0.92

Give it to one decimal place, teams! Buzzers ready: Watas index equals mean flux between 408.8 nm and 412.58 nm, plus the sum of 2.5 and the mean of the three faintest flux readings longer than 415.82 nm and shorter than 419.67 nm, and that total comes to 30.0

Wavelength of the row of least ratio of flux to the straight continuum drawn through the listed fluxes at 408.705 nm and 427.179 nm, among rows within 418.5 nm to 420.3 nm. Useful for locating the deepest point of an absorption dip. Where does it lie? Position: 419.769 nm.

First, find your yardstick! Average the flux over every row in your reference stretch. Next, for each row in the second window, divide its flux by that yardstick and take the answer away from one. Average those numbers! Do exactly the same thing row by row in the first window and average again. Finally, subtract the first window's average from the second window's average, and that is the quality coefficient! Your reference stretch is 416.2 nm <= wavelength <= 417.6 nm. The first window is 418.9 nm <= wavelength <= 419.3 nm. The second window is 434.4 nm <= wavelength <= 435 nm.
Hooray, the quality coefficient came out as -0.15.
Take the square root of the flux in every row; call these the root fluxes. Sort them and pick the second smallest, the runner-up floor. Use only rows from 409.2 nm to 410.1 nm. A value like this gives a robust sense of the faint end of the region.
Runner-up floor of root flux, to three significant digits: 3.62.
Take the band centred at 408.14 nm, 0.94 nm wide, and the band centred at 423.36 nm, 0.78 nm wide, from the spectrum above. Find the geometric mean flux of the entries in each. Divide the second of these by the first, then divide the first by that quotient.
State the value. 15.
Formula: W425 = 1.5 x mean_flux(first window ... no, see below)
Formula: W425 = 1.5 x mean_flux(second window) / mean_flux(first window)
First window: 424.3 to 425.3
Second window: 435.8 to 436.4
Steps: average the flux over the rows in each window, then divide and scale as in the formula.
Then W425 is 1.58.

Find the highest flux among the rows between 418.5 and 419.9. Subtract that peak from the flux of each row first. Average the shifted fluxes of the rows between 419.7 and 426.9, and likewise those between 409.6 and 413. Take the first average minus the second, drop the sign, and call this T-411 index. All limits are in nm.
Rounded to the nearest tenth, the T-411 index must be 1.2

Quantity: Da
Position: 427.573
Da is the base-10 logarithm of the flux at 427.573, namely 1.162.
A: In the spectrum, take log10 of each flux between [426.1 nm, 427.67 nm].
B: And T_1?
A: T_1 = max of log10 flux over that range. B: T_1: 1.196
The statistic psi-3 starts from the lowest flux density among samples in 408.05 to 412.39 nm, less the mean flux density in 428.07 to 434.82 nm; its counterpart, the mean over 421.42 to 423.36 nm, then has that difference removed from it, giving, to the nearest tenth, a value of 16.6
